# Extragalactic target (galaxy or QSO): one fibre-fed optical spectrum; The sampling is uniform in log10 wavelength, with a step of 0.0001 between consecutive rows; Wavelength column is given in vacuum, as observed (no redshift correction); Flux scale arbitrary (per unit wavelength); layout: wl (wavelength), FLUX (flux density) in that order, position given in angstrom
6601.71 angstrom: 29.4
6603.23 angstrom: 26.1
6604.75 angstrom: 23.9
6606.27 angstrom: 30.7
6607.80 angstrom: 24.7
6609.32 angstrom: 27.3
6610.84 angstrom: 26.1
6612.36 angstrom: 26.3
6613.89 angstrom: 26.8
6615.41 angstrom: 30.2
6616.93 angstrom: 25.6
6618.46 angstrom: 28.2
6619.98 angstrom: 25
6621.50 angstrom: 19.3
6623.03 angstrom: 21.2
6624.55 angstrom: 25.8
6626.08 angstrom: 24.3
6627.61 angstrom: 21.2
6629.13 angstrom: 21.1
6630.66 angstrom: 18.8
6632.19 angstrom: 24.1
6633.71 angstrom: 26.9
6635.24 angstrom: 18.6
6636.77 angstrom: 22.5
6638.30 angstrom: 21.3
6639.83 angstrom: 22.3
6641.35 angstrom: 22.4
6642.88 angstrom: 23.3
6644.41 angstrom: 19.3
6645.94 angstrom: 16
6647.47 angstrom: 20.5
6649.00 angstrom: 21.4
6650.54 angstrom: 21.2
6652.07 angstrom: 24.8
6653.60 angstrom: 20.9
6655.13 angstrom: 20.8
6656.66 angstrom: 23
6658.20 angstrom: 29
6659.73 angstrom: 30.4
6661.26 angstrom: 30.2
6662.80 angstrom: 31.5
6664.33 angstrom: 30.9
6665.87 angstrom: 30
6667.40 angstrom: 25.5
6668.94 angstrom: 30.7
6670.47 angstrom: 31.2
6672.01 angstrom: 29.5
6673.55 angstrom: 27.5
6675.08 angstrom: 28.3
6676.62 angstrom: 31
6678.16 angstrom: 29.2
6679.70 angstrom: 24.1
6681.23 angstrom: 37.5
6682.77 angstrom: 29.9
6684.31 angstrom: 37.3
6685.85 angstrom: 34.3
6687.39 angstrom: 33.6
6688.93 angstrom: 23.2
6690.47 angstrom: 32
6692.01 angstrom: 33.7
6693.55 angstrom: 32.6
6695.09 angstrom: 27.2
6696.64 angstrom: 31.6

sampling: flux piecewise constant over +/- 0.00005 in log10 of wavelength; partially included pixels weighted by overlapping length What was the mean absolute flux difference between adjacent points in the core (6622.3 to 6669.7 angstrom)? 2.6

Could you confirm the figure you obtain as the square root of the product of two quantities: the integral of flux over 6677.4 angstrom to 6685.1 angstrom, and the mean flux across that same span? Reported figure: 88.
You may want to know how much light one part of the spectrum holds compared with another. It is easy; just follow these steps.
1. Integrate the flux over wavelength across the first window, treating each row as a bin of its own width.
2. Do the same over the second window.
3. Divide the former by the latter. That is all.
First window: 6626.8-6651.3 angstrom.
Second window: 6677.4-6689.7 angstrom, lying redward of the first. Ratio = 1.4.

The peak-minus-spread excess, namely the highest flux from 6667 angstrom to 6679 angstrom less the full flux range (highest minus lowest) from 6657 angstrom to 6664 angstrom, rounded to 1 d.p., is 28.7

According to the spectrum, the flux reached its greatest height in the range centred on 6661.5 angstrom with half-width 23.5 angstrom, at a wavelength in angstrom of 6681.23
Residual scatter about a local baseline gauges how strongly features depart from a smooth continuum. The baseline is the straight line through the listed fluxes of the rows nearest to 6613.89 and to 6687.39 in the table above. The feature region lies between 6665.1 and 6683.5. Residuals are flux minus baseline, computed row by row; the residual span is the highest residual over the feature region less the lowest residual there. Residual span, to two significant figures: 13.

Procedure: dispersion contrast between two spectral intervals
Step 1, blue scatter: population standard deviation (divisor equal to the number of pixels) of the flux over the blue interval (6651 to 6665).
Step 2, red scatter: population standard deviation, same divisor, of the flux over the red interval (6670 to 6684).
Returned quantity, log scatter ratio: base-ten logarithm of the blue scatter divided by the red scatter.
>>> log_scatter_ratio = 0.1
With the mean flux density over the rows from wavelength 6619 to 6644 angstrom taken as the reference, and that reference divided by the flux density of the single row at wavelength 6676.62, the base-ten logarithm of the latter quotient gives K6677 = -0.14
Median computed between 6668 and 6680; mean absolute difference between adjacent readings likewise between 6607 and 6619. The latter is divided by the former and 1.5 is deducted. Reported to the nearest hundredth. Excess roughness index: -1.43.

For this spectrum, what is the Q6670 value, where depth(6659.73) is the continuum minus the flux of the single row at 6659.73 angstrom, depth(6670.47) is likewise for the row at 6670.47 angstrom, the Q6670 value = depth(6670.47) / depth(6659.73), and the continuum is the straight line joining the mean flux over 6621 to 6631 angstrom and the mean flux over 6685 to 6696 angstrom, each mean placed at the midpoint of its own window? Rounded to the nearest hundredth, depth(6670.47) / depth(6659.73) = 0.81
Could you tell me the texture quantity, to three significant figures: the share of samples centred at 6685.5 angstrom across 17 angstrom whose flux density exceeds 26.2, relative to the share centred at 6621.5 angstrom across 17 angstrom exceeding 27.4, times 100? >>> 450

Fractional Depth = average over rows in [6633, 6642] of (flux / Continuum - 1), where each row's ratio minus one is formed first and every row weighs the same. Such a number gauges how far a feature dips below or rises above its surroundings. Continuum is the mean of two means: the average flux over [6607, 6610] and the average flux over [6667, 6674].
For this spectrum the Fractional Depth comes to -0.19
